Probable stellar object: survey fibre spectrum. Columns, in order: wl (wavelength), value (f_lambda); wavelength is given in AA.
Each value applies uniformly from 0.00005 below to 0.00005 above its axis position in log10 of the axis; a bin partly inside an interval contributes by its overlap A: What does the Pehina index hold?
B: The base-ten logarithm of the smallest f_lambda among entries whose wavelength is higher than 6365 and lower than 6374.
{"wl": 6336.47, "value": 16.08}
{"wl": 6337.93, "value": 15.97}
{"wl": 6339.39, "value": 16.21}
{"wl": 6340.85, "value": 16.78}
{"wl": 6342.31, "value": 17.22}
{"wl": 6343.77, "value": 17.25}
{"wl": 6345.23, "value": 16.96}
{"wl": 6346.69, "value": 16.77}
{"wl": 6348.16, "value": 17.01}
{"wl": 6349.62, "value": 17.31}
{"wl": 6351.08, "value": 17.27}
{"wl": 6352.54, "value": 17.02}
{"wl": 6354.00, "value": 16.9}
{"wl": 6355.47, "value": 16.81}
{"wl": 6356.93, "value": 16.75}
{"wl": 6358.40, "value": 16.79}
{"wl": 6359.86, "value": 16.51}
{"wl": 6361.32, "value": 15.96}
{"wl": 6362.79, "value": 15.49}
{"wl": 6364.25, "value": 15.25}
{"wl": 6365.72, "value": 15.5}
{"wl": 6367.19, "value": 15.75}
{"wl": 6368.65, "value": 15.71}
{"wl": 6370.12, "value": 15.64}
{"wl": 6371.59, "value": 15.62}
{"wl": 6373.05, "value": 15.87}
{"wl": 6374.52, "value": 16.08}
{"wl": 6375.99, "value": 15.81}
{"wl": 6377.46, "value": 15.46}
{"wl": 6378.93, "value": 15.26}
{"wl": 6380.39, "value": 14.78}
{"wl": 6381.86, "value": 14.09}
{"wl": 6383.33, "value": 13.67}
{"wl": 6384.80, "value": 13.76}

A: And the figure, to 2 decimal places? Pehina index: 1.19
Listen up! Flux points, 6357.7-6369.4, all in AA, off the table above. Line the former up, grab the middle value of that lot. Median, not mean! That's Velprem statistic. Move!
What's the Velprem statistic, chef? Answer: 15.7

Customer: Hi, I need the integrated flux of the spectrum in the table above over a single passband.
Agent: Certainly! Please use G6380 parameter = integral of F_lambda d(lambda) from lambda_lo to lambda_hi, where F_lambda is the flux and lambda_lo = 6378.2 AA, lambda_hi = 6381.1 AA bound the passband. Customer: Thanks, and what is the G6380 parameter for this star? 44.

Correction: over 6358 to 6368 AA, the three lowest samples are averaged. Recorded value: 15.4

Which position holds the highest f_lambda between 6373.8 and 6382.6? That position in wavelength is 6374.52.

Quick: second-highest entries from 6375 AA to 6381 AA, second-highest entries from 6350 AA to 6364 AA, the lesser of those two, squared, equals 239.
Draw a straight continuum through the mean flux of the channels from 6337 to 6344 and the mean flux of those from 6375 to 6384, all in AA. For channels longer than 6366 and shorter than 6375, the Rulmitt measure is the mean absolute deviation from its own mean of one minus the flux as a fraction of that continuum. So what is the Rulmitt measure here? 0.015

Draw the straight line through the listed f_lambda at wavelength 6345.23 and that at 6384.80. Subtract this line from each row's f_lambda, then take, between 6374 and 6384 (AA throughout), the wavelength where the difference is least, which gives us 6383.33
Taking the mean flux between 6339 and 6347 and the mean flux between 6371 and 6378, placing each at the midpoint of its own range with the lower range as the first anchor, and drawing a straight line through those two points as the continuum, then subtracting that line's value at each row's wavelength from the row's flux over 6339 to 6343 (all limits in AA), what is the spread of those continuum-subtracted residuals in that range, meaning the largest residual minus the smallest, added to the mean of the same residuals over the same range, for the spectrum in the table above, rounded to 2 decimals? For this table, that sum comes 0.91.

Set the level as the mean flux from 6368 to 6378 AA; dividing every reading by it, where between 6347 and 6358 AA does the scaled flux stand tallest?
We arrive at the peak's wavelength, 6349.62 AA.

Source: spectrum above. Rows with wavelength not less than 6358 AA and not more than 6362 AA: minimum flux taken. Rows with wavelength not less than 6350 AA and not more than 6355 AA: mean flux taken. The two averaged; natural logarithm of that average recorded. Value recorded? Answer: 2.80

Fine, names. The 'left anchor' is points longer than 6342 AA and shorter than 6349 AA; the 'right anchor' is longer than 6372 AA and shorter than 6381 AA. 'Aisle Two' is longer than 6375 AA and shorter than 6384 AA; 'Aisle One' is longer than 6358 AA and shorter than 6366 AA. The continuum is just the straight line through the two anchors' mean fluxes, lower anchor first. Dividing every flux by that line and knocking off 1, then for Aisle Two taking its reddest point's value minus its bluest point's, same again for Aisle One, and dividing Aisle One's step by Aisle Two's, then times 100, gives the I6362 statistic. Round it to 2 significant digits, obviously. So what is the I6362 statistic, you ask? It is 50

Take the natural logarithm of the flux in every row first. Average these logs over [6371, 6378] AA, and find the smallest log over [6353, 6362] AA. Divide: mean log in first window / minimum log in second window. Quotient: 1.00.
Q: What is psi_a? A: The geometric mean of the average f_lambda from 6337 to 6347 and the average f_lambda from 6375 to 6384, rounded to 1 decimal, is 15.8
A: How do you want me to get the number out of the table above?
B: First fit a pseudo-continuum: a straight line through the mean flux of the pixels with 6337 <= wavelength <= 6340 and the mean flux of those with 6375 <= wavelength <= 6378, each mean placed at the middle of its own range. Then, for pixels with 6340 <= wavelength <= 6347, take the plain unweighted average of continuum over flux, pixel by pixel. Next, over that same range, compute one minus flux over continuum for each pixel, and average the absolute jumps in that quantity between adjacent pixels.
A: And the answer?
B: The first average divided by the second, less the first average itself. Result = 63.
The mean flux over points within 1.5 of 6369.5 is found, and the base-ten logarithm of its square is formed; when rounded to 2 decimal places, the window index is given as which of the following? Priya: 2.39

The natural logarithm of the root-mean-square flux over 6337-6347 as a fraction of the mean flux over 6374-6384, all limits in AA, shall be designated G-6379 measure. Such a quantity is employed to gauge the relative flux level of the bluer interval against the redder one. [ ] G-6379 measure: 0.109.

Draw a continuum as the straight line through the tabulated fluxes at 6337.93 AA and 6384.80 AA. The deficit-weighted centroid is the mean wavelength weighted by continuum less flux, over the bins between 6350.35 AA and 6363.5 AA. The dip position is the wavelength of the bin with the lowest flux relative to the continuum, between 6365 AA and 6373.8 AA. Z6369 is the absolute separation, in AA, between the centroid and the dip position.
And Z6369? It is 9.5 AA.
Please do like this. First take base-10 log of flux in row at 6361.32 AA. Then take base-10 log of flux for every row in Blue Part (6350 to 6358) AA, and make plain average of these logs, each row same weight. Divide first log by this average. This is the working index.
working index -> 0.979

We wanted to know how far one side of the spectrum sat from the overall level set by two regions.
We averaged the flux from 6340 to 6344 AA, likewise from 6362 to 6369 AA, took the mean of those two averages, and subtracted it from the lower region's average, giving 0.8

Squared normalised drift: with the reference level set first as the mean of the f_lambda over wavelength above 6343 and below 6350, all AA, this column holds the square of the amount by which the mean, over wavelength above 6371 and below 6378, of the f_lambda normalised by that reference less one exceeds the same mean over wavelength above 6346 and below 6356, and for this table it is 0.0053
